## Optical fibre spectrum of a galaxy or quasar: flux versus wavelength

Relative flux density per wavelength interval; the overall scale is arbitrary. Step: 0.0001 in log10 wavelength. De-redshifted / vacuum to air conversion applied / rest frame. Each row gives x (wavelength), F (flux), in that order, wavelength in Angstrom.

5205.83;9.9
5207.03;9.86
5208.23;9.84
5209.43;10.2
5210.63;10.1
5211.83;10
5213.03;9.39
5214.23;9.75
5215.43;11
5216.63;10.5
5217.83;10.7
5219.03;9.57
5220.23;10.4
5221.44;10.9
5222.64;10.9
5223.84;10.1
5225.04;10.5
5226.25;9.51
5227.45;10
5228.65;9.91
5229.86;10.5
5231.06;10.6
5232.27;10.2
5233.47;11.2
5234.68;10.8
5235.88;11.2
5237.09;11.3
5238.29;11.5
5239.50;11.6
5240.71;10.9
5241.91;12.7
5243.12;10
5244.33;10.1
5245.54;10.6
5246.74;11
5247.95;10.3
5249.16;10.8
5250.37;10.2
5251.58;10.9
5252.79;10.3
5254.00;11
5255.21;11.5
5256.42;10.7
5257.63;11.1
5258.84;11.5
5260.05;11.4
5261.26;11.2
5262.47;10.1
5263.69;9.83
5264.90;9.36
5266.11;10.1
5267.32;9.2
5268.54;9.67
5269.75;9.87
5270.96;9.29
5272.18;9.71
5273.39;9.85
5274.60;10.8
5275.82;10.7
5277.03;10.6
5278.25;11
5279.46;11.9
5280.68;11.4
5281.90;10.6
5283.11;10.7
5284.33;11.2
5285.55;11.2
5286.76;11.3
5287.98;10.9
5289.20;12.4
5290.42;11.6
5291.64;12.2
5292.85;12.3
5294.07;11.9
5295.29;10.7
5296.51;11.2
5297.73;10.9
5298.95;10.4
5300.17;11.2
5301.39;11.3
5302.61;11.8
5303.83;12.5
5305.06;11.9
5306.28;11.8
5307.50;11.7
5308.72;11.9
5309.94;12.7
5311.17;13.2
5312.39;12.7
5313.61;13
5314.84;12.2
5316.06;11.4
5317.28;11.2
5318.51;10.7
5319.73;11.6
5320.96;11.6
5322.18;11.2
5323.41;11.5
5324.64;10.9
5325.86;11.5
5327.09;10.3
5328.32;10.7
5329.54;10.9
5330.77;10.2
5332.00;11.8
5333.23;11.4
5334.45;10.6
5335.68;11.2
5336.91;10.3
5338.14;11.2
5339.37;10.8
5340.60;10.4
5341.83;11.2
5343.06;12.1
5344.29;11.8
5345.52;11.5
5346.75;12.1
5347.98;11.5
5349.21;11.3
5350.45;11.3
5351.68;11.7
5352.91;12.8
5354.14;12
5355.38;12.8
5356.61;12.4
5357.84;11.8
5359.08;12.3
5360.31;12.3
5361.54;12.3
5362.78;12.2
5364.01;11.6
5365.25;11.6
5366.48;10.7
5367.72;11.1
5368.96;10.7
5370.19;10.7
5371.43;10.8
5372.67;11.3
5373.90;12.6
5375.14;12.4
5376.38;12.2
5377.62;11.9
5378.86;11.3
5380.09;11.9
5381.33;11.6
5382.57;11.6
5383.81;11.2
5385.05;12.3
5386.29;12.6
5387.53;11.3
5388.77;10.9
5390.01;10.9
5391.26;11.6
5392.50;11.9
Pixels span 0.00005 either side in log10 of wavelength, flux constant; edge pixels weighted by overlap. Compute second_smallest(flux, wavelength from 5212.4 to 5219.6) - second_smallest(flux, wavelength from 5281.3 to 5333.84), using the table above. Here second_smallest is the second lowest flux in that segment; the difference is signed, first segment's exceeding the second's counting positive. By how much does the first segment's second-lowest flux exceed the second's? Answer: -0.73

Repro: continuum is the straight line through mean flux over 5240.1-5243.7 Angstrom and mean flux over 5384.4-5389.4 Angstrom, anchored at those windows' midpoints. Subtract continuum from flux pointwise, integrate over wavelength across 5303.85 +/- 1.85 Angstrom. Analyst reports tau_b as 2.3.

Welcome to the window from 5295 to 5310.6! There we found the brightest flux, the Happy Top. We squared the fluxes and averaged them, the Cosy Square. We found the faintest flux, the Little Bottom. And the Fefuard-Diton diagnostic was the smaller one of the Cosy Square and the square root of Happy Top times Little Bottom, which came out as 11.5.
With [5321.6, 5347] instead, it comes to 11.1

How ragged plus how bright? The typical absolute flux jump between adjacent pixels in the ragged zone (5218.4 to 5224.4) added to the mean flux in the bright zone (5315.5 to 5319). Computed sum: 11.6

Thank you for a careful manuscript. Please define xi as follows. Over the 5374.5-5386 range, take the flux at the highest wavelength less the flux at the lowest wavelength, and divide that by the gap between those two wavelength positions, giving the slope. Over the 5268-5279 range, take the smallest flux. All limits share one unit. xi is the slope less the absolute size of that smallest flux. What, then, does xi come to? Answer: -9.30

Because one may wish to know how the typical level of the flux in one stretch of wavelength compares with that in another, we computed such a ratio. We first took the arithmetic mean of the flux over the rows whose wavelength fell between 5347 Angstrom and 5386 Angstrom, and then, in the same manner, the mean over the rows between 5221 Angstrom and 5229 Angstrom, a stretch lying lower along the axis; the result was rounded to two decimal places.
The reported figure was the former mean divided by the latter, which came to 1.15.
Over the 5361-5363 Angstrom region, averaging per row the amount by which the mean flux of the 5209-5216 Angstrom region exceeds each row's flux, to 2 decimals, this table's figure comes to -2.18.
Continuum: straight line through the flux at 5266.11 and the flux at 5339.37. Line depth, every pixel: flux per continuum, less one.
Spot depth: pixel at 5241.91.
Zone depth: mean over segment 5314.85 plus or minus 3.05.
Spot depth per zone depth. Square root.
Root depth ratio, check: 1.4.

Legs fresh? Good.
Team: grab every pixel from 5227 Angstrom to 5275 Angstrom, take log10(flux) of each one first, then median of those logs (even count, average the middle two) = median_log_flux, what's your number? 1.03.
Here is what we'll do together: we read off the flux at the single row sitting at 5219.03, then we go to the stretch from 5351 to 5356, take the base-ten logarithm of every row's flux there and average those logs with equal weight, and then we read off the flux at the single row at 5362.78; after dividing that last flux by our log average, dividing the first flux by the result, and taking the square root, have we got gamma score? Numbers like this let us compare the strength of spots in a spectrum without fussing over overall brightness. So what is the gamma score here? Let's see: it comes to 0.925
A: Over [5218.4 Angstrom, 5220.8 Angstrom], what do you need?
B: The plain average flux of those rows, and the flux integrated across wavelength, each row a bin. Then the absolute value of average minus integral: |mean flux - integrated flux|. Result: 14.0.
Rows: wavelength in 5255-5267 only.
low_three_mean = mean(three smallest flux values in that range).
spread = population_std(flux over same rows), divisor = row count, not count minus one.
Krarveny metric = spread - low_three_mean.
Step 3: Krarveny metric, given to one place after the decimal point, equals -9.0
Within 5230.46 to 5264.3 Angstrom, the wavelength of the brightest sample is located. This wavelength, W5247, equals 5241.91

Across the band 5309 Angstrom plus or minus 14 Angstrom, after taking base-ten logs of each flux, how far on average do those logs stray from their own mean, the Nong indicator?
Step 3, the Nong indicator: 0.0220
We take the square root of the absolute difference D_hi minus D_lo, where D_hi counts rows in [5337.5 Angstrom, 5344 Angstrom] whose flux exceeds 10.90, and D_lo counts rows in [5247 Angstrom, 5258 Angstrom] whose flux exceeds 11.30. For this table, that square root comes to 1.41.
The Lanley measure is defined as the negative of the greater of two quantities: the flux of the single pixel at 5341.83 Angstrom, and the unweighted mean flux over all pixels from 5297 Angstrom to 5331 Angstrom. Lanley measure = -11.5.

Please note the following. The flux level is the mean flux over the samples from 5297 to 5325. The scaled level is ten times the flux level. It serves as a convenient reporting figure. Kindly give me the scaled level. 117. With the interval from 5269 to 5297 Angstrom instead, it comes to 110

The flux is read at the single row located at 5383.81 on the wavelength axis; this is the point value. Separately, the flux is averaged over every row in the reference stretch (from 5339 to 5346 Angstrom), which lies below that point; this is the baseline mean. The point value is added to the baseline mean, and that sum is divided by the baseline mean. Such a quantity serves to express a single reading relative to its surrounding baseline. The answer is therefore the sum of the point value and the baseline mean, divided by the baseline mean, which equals 1.99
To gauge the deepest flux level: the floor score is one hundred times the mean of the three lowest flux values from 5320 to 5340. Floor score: 1027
